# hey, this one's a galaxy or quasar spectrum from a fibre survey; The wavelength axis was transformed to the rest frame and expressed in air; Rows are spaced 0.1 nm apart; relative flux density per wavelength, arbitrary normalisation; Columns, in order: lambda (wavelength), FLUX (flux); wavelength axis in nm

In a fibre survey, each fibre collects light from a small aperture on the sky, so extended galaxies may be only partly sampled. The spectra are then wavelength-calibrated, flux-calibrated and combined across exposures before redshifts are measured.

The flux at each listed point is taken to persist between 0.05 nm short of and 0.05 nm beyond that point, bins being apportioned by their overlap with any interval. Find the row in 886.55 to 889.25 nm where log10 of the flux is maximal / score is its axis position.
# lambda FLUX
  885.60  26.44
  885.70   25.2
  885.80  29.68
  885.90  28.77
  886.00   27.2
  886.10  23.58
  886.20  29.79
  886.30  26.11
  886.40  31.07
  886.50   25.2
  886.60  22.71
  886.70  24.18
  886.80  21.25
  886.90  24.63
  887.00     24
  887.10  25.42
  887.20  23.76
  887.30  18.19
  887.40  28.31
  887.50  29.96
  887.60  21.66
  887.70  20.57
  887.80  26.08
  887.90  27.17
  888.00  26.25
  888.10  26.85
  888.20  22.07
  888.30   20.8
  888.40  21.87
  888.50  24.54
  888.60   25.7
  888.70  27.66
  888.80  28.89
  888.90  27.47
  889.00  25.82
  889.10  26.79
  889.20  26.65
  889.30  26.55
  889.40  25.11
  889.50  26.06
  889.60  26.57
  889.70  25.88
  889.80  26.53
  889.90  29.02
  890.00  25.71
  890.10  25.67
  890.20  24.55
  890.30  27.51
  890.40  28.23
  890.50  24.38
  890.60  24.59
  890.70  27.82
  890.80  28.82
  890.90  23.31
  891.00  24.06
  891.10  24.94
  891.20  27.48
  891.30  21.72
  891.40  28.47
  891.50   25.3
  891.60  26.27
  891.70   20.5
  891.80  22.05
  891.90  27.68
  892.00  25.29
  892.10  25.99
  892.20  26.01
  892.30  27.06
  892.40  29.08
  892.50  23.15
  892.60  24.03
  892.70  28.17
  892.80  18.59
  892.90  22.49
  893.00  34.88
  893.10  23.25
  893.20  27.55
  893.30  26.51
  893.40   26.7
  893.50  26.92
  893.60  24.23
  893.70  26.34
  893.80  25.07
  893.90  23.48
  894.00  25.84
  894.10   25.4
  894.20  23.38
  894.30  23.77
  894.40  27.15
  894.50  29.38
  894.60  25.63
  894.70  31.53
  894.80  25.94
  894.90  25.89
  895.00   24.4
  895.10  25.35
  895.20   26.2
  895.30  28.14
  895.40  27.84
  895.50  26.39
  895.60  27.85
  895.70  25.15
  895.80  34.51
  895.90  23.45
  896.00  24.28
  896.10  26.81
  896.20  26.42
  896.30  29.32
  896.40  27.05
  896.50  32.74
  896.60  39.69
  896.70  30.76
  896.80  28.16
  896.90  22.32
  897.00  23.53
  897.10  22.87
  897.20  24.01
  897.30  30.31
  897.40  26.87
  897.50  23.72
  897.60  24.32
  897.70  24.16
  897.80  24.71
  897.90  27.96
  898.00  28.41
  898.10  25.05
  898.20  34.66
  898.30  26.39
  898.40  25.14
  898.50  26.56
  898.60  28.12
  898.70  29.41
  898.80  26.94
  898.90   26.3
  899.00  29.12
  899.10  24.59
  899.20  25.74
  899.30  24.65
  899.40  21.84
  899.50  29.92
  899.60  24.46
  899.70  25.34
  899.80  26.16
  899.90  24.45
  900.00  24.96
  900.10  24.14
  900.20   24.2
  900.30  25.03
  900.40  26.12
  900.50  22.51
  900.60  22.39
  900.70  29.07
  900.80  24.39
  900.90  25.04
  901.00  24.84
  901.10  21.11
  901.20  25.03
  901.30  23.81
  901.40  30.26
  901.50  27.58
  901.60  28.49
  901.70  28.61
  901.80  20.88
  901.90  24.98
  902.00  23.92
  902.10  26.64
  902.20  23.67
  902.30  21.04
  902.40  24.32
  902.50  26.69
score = 887.50 nm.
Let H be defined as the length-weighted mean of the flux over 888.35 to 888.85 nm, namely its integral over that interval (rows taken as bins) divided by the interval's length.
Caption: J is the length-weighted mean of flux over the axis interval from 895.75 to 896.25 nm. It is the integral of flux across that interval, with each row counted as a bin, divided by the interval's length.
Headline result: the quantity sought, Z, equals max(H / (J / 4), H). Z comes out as 25.7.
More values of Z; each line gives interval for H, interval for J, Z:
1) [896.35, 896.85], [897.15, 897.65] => 31.7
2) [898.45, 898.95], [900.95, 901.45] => 27.5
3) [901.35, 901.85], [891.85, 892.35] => 27.2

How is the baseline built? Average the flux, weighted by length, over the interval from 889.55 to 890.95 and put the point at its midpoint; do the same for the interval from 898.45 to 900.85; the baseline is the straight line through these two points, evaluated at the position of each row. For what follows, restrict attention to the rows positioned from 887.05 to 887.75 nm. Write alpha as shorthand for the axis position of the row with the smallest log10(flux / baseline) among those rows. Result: 887.30 nm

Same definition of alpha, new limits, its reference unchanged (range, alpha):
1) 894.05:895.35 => 894.20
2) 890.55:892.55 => 891.70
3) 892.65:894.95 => 892.80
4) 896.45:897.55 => 896.90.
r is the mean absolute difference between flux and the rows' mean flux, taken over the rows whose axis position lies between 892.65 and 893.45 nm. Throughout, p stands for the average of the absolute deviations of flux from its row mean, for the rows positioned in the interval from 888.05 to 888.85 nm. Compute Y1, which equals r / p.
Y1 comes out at 1.4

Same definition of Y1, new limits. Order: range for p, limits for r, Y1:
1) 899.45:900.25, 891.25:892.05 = 1.9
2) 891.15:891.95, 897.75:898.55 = 0.8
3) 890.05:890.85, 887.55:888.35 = 1.6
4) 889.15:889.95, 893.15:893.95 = 1.8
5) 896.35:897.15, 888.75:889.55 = 0.2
